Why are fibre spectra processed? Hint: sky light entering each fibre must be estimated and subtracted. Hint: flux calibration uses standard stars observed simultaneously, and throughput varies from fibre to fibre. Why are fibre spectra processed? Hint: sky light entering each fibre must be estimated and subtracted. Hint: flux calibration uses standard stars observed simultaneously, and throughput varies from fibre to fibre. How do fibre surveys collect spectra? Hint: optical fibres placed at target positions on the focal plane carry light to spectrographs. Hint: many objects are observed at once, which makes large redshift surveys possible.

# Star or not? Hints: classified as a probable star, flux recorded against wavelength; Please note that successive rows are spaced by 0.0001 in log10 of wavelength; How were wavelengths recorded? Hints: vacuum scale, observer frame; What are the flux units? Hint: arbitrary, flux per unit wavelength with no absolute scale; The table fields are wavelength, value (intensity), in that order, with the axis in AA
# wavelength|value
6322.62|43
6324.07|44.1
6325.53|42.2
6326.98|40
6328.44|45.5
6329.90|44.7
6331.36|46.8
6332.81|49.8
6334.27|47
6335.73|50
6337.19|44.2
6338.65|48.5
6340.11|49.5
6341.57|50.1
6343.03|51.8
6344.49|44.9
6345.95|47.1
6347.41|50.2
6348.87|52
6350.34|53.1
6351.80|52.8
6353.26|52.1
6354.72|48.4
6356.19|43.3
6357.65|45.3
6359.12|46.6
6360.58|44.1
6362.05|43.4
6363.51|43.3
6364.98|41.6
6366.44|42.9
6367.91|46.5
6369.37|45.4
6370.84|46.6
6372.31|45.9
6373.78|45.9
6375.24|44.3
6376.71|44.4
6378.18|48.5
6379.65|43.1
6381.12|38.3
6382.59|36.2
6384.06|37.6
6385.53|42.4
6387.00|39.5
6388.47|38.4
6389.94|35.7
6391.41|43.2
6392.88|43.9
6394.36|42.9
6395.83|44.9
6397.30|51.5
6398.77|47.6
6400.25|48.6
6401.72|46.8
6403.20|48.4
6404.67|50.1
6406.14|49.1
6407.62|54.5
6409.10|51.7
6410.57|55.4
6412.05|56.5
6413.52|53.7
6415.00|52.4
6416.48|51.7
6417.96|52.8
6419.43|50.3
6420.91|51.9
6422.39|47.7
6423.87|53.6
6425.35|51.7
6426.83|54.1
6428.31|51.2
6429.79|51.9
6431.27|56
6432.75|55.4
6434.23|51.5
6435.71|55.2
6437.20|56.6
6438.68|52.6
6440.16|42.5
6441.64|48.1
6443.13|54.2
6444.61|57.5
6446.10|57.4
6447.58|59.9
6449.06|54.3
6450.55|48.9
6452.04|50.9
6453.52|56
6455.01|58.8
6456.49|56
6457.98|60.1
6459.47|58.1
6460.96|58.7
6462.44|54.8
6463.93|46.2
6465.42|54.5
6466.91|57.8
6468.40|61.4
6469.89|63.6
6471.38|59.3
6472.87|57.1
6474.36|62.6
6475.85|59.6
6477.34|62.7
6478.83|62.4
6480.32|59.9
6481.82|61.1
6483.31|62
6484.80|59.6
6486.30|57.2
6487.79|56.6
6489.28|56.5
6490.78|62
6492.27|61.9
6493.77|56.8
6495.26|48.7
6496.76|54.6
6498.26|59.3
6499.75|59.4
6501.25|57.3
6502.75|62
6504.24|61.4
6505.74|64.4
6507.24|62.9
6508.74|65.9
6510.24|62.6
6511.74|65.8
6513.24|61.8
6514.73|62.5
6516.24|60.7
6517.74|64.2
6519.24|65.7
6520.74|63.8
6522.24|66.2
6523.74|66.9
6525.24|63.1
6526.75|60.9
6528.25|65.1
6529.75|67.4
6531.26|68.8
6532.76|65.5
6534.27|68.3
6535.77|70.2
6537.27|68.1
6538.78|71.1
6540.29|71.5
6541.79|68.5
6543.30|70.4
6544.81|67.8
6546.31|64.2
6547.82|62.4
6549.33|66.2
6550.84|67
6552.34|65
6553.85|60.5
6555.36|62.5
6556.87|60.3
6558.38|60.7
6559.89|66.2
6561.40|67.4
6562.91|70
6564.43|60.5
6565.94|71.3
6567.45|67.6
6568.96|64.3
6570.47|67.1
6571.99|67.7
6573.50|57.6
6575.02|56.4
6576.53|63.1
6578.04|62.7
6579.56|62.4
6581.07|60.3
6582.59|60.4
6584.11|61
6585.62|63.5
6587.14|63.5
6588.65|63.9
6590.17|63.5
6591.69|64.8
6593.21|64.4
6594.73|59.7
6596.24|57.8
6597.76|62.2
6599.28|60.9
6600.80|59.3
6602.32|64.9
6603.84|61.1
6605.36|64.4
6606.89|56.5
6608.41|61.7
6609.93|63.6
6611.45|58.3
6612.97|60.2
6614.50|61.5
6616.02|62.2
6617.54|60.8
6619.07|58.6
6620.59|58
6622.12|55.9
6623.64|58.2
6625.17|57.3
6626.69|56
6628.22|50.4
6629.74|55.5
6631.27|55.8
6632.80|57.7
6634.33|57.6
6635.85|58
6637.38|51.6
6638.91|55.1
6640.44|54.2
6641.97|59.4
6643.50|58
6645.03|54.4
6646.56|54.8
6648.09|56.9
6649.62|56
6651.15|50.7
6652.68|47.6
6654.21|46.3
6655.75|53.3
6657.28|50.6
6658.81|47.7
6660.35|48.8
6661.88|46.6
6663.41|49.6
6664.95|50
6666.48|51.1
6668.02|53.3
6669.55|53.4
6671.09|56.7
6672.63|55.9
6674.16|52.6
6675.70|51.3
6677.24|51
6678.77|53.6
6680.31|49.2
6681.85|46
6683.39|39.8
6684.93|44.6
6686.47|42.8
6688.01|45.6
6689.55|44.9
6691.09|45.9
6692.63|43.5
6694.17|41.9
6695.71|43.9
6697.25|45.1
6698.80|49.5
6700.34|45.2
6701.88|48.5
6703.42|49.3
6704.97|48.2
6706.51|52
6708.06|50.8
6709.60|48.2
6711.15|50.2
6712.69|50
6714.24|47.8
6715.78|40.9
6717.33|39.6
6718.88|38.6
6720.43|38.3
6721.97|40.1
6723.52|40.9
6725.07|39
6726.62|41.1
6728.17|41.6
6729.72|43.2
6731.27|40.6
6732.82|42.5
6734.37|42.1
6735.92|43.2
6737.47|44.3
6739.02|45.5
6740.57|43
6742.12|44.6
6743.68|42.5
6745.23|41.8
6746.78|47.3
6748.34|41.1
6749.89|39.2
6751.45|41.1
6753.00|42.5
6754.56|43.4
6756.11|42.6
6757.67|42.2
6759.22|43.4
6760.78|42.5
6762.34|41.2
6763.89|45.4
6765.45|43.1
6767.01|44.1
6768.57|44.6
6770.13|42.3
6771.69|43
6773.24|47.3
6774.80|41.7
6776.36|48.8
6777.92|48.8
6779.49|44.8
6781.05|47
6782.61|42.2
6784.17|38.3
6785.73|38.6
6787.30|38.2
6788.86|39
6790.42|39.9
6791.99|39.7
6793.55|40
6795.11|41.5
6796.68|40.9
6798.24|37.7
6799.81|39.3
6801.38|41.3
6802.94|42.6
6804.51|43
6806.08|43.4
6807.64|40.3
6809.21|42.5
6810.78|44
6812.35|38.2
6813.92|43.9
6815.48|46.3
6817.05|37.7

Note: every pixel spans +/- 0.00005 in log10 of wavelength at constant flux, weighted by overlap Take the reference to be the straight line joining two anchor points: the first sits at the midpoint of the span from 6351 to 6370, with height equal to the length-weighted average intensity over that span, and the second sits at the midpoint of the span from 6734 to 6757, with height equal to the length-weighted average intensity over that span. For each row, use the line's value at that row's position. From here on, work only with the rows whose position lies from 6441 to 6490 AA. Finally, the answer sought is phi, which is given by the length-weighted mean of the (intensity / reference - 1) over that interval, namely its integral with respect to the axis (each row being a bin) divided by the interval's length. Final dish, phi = 0.27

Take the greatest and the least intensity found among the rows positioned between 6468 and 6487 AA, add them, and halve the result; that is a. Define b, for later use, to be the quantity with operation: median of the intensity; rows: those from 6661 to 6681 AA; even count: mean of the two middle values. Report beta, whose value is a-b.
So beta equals 9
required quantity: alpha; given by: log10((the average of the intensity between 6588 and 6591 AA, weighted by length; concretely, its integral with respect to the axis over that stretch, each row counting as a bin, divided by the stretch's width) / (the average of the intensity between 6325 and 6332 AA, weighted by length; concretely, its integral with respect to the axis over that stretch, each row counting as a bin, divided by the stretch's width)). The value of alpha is 0.16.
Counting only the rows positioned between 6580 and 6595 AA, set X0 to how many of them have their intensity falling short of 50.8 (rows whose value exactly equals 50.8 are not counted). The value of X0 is 0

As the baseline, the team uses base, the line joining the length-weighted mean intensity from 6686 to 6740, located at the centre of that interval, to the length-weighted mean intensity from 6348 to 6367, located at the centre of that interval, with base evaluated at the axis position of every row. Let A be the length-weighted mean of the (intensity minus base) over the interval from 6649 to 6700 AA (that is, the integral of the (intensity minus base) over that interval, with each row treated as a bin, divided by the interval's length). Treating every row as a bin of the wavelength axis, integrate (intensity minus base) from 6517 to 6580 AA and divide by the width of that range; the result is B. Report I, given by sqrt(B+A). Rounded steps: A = 4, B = 20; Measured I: 4.9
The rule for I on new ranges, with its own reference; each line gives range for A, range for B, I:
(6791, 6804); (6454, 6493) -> 3.1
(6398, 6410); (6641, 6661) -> 3.3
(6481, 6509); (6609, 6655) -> 5.0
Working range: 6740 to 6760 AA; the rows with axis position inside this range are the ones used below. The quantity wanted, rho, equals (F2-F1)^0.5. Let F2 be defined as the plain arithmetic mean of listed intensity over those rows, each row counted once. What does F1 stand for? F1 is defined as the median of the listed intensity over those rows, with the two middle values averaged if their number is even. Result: 0.41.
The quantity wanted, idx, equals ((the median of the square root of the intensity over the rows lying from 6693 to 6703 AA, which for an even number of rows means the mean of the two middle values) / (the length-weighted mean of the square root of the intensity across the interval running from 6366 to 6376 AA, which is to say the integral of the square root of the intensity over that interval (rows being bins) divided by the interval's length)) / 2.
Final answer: 0.50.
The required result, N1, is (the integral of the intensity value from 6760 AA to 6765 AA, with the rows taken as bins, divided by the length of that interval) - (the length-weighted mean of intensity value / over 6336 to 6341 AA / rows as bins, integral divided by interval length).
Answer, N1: -5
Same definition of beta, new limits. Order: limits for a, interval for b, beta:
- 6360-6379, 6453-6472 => -13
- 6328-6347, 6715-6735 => 7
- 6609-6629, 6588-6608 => -5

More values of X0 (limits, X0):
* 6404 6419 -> 2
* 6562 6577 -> 0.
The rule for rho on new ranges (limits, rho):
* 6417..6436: 0.81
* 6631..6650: 0.34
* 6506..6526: 0.46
